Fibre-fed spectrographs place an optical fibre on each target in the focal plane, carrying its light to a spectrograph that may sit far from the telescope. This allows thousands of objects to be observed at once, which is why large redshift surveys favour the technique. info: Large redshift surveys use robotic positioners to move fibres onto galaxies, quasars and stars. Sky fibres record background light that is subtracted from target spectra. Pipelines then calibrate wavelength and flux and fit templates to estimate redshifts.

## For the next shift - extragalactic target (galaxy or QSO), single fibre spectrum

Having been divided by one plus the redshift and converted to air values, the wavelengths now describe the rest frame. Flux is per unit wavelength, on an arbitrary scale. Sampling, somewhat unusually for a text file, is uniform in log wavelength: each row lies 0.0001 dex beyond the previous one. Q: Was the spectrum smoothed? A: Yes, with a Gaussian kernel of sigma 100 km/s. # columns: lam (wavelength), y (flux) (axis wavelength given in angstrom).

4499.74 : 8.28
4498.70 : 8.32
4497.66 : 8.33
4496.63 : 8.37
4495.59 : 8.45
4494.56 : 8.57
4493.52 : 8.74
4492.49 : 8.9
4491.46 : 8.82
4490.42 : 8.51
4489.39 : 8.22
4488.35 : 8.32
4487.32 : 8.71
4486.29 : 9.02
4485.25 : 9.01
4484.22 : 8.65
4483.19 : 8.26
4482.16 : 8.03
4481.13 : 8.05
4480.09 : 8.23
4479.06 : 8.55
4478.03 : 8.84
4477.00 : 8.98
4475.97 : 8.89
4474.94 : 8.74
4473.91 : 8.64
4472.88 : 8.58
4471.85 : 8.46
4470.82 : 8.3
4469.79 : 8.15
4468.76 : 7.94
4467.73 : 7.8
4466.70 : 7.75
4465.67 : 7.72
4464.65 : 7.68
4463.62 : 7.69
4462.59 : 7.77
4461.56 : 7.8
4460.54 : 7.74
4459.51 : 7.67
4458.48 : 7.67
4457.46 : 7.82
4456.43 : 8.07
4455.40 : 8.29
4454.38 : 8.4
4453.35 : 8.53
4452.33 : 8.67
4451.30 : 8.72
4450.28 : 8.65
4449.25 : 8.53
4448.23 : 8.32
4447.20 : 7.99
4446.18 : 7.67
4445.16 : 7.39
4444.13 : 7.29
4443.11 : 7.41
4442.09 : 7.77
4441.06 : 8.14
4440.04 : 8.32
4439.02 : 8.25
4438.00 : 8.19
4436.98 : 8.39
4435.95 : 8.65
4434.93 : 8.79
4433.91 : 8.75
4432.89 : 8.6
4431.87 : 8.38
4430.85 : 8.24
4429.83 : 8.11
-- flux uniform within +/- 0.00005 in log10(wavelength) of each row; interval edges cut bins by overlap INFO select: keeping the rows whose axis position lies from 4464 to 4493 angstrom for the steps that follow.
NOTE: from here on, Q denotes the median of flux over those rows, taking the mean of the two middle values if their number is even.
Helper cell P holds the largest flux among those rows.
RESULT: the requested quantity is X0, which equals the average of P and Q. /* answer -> 8.75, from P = 9.02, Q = 8.5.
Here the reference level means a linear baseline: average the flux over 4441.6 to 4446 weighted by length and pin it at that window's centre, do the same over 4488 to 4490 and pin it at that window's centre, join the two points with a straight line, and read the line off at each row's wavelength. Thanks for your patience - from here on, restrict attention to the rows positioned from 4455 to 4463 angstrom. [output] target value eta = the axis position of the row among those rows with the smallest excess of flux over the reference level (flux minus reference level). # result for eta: 4459.51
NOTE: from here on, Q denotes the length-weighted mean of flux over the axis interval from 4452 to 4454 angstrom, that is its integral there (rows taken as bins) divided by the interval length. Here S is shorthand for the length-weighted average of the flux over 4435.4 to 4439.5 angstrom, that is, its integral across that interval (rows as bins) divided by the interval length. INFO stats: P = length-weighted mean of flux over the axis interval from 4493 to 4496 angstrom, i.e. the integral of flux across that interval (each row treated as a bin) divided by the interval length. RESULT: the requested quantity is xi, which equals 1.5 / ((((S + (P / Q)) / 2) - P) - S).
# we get -0.122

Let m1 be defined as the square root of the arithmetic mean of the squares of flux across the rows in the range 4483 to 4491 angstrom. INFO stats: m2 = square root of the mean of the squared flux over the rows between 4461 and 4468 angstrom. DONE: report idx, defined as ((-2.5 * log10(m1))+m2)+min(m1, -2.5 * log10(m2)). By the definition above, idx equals 3.19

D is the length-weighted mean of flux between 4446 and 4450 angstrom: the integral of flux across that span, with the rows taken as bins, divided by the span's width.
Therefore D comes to 8.19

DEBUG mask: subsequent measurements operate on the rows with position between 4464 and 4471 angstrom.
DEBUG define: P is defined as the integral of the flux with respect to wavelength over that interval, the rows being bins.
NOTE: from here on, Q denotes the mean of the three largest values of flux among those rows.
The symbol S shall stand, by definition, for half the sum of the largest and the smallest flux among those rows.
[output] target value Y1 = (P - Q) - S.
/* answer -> 39.1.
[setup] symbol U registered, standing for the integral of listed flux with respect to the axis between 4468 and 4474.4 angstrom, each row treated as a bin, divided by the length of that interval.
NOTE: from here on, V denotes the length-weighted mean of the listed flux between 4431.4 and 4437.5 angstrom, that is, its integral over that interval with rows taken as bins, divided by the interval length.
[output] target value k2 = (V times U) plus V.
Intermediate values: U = 8.32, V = 8.59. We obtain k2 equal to 80.0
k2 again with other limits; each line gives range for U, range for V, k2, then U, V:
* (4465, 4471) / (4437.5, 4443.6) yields 71.5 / 7.92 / 8.02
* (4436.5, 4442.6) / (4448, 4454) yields 78.7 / 8.18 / 8.58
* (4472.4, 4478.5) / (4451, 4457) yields 82.4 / 8.78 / 8.42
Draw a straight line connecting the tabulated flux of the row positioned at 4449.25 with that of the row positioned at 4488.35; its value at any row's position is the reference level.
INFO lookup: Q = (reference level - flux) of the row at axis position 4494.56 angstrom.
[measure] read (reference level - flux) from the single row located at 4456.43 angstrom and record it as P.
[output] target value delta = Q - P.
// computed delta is -0.7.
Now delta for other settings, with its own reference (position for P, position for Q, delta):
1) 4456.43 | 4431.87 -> -0.2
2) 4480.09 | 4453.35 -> -0.2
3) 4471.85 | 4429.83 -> 0.6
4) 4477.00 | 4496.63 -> 0.5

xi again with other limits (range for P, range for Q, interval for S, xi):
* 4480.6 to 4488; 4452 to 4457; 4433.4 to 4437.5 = -0.122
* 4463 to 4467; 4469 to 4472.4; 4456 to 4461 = -0.135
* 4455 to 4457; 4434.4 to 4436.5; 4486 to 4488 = -0.124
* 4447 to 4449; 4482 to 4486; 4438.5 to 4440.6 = -0.126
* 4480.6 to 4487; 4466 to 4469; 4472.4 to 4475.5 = -0.122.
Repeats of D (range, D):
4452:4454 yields 8.58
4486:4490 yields 8.55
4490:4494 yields 8.75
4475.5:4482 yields 8.55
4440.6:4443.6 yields 7.76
